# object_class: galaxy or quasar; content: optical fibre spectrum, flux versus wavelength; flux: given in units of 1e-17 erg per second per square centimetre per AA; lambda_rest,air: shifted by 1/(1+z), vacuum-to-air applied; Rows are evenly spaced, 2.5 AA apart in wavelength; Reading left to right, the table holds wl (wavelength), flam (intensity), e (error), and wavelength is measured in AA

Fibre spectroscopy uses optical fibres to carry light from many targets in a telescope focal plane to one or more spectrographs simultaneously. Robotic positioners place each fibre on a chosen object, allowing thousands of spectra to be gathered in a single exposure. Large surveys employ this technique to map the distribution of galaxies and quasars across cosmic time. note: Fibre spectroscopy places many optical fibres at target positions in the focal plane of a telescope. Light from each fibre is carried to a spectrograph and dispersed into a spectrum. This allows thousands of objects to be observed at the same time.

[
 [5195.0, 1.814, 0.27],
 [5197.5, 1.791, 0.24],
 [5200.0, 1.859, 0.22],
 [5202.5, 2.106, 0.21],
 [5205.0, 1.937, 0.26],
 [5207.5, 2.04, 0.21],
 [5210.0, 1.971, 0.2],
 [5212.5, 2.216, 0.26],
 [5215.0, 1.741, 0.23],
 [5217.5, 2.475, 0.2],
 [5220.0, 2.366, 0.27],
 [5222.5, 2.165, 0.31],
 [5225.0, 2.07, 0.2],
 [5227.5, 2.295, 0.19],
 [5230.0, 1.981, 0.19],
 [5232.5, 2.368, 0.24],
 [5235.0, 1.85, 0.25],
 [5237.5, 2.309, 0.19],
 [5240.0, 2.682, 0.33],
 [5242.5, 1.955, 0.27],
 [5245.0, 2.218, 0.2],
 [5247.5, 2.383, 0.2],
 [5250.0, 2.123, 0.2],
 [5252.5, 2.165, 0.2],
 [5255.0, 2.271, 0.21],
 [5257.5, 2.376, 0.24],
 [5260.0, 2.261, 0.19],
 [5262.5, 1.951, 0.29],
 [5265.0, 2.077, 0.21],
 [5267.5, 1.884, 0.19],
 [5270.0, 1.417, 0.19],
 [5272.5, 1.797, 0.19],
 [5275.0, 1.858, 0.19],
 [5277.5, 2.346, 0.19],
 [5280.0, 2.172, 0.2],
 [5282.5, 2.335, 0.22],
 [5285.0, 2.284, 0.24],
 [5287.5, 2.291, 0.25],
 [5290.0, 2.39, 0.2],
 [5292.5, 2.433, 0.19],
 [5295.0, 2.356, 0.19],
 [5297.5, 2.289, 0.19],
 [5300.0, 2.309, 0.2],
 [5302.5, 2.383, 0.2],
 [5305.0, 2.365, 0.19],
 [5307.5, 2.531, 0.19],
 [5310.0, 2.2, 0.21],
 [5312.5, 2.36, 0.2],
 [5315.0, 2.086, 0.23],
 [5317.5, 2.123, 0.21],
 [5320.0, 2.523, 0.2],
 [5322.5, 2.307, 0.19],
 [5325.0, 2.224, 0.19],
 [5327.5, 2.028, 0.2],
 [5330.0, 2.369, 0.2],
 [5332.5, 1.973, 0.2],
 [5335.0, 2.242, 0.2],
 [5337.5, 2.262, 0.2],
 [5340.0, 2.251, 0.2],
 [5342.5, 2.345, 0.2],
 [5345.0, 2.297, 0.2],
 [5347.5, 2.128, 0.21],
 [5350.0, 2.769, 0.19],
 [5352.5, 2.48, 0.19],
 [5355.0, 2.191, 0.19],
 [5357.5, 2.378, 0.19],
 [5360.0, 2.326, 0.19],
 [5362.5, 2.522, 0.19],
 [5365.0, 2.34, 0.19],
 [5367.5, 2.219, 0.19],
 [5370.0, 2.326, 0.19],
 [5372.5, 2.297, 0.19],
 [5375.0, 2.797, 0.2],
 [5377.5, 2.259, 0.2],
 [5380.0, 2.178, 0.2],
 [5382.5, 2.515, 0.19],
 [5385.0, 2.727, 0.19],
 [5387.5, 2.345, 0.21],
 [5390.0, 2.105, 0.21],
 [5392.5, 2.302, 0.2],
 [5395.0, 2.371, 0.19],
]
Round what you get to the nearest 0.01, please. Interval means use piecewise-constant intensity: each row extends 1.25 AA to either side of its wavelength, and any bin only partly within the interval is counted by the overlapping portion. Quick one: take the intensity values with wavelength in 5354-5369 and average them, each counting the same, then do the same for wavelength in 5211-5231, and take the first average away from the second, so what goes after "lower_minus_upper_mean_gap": -0.17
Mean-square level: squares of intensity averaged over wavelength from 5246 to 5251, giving 5.1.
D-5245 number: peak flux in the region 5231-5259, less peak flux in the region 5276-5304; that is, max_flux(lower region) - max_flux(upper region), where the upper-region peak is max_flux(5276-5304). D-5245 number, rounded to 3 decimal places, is 0.249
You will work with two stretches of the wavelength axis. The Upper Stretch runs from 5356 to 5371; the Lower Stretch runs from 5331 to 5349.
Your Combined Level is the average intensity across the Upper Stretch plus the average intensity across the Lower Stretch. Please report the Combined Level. 4.57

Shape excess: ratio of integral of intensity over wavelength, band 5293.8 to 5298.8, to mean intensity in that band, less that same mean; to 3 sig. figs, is 2.68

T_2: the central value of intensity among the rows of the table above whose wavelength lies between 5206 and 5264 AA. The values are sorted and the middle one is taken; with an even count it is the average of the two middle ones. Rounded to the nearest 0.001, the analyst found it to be 2.216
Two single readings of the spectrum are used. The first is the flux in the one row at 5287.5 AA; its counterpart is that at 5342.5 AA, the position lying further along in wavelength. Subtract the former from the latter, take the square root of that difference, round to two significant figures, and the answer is 0.23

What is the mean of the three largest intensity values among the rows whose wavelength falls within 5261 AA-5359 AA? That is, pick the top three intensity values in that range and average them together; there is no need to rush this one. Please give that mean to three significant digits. 2.61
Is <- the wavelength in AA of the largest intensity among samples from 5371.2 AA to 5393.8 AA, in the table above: 5375.0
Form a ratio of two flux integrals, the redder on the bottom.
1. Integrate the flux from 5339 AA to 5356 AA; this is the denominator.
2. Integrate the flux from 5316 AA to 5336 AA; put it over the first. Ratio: 1.1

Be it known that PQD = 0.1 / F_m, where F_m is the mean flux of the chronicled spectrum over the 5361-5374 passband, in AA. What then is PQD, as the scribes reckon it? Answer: 0.043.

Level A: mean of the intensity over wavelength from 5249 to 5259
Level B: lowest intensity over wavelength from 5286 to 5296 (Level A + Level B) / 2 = 2.26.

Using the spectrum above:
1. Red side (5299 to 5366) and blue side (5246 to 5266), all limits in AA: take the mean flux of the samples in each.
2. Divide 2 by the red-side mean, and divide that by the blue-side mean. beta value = 0.39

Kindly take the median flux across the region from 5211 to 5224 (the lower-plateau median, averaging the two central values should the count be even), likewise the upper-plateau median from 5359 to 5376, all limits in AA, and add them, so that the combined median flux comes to 4.54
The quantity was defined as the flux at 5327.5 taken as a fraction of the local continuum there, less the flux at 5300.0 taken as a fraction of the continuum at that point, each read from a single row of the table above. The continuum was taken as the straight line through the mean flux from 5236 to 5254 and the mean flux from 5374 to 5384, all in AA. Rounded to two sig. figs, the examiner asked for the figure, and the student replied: -0.13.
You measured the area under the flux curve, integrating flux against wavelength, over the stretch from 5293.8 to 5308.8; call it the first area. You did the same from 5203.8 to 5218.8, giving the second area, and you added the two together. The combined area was 66.5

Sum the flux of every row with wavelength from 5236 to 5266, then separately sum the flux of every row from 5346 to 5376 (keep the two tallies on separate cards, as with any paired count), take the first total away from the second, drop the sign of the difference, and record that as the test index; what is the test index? 2.0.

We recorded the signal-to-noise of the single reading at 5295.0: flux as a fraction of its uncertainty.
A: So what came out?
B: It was 12.4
